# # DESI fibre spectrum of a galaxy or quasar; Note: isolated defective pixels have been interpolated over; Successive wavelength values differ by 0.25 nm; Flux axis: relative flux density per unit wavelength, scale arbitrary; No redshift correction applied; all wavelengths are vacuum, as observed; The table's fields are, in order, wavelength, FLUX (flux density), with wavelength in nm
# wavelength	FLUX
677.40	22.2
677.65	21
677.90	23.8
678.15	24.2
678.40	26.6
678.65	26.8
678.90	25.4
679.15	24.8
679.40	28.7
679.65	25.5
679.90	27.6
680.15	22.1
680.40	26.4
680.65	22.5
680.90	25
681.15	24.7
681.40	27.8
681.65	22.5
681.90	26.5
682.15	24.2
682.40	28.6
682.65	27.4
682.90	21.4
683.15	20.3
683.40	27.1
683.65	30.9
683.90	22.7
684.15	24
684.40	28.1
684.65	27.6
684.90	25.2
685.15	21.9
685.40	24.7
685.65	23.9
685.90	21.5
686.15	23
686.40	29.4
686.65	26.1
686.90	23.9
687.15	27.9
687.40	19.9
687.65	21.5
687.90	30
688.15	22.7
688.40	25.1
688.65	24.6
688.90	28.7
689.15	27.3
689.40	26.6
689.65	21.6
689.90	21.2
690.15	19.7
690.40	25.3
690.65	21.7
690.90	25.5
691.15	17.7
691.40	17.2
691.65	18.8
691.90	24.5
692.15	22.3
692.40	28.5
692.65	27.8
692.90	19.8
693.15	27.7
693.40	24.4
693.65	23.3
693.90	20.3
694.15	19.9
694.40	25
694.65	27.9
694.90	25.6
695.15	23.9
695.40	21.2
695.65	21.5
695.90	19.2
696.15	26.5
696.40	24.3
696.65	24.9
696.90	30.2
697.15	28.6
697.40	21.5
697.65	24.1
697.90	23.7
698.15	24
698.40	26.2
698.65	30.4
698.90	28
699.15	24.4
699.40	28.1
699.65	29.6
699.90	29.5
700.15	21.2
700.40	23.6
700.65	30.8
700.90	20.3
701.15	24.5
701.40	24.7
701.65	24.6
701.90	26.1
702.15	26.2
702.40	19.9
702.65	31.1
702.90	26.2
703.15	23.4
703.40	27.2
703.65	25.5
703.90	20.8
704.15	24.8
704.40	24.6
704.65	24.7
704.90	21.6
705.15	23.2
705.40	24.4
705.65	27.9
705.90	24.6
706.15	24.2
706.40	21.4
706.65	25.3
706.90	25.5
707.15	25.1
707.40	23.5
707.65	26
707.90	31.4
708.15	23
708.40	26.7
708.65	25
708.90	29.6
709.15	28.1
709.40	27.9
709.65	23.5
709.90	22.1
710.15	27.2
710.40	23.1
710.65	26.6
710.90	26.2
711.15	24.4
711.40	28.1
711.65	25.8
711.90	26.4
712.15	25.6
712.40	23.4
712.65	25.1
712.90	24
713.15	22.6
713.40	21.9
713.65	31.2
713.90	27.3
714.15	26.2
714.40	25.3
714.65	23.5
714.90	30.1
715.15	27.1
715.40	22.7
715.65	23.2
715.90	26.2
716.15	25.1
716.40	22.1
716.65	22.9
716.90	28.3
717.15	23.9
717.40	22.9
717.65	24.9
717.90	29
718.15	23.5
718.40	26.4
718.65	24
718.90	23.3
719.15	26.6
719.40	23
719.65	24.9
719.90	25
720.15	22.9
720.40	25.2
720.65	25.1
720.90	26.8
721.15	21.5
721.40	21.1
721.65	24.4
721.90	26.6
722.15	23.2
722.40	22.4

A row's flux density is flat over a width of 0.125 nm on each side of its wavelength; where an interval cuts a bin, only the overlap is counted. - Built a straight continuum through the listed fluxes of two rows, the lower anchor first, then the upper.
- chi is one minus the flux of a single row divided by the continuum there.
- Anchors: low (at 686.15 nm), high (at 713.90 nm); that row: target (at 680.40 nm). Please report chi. -0.19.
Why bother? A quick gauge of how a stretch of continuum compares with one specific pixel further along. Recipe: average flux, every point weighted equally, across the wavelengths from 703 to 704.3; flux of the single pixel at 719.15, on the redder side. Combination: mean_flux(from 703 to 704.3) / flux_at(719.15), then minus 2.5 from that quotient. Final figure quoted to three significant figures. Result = -1.58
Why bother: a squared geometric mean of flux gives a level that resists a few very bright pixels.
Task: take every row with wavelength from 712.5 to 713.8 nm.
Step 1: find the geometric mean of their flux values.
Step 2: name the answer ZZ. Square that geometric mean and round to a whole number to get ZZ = 613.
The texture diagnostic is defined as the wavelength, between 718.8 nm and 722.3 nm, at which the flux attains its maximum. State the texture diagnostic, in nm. 720.90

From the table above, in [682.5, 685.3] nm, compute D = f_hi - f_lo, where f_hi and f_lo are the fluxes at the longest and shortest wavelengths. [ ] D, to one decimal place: -5.5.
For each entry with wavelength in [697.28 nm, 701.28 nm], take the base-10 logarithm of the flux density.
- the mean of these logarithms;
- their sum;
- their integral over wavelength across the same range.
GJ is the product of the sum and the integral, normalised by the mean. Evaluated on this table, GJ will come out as 89.9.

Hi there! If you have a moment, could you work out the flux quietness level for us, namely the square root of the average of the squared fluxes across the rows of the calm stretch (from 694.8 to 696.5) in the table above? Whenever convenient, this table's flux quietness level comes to 23.3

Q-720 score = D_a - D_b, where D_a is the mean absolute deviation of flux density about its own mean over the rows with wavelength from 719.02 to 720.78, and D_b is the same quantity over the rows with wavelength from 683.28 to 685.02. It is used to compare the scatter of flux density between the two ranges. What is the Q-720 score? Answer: -1.2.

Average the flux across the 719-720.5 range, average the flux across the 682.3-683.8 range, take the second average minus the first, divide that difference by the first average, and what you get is 0.05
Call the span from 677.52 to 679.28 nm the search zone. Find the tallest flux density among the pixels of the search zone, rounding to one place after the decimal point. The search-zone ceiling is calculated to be 26.8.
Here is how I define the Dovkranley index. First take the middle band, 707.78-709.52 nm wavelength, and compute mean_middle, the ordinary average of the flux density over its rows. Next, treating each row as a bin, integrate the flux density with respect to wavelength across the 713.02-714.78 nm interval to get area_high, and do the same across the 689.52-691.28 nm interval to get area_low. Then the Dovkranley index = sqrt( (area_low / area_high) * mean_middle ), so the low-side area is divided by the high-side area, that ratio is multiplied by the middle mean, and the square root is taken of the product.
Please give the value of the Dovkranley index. 4.85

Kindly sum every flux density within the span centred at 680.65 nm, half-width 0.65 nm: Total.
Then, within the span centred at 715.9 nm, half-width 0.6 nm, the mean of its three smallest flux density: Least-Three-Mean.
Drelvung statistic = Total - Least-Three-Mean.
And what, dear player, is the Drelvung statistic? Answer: 98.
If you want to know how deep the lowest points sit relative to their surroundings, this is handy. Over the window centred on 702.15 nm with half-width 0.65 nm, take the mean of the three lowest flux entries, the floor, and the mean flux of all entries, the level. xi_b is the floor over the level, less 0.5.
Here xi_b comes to 0.420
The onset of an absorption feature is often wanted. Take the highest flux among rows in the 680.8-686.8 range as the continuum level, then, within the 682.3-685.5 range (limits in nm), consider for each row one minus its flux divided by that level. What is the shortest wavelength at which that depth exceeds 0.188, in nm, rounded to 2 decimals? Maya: 682.90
